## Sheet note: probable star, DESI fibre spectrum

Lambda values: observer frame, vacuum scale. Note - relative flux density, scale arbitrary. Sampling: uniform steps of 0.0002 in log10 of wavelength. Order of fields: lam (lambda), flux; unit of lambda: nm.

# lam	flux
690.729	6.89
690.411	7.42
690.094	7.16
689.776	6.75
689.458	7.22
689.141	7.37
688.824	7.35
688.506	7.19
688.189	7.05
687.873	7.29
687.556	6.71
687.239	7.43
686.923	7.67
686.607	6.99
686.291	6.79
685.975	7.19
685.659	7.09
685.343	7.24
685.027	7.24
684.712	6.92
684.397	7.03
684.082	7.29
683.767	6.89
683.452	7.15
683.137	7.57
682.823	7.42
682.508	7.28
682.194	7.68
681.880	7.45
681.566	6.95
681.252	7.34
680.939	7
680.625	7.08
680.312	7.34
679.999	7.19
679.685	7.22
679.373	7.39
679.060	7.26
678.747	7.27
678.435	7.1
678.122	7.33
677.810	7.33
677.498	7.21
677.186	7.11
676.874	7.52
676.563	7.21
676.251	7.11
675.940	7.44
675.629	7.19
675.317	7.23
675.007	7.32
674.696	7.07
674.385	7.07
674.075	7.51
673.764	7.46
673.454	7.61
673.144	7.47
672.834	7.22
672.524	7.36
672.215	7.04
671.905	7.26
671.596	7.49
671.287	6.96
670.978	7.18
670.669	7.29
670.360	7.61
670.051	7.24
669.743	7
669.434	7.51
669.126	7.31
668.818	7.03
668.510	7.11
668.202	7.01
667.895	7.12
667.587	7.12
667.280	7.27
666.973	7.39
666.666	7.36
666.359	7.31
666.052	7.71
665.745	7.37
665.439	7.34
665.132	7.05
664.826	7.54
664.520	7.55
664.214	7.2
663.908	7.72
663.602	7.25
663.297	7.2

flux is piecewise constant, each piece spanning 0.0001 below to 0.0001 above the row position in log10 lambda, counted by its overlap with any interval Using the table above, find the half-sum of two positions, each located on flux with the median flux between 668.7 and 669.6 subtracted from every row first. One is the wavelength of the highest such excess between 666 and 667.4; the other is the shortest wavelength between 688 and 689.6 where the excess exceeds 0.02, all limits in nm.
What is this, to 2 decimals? 677.44 nm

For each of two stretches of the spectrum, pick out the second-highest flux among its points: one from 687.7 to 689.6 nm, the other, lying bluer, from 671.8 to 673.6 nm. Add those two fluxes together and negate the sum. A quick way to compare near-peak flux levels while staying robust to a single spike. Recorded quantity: -14.8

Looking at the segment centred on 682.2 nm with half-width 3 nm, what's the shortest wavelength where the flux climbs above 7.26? 679.373 nm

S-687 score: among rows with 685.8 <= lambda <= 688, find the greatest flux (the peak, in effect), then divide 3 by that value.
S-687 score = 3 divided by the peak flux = 0.391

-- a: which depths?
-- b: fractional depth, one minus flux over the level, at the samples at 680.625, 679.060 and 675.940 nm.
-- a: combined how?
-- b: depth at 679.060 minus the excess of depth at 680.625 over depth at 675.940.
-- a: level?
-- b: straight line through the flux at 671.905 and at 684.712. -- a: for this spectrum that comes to -0.060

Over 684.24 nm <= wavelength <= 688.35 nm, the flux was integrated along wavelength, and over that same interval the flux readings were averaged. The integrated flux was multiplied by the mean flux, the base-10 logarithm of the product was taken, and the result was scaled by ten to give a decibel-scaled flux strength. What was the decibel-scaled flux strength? 23.2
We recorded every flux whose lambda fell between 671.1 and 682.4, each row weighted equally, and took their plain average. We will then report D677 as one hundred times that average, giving 727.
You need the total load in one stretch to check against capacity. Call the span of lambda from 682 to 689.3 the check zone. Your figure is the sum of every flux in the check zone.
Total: 166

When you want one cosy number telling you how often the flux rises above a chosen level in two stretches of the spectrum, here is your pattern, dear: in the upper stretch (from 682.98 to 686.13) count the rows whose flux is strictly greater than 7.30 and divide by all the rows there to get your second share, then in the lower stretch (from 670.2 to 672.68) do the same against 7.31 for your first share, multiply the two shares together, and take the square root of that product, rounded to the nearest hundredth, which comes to 0.19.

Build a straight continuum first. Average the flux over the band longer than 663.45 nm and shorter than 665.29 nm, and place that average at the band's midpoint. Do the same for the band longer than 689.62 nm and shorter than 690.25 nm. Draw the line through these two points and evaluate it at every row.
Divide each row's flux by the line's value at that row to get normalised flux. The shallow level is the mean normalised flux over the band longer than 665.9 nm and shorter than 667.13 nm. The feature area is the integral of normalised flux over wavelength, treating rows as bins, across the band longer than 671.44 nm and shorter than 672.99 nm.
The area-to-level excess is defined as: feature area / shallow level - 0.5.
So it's 1.0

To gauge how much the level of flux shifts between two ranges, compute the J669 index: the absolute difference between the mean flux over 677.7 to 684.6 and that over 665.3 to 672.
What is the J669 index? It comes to 0.02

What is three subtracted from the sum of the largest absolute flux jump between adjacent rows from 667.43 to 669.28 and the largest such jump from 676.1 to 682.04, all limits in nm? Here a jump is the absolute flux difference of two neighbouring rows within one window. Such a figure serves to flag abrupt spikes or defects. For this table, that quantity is -2.22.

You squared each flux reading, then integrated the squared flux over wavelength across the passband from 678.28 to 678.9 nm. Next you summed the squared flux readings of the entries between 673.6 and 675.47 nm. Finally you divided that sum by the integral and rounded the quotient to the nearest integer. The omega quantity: 10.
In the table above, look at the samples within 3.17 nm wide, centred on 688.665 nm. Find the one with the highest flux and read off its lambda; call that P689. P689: 687.239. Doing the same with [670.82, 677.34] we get 673.454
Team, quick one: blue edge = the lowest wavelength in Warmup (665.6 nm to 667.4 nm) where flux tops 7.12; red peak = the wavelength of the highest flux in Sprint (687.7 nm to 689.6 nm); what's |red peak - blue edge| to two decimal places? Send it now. 23.40 nm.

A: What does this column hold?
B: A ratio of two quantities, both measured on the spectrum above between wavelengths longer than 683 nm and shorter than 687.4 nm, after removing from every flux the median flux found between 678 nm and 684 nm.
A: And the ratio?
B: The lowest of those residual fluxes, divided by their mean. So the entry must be 5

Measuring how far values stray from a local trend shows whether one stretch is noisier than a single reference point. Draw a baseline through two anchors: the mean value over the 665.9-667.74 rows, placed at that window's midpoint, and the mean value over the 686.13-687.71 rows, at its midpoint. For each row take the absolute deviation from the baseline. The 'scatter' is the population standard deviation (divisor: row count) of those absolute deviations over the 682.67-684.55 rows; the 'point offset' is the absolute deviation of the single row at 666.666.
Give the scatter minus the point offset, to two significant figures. 0.12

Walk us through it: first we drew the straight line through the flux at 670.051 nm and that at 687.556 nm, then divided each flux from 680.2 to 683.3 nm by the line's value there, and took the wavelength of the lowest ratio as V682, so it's 681.566 nm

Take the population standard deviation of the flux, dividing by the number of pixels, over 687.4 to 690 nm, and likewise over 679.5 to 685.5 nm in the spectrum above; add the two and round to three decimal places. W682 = 0.453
